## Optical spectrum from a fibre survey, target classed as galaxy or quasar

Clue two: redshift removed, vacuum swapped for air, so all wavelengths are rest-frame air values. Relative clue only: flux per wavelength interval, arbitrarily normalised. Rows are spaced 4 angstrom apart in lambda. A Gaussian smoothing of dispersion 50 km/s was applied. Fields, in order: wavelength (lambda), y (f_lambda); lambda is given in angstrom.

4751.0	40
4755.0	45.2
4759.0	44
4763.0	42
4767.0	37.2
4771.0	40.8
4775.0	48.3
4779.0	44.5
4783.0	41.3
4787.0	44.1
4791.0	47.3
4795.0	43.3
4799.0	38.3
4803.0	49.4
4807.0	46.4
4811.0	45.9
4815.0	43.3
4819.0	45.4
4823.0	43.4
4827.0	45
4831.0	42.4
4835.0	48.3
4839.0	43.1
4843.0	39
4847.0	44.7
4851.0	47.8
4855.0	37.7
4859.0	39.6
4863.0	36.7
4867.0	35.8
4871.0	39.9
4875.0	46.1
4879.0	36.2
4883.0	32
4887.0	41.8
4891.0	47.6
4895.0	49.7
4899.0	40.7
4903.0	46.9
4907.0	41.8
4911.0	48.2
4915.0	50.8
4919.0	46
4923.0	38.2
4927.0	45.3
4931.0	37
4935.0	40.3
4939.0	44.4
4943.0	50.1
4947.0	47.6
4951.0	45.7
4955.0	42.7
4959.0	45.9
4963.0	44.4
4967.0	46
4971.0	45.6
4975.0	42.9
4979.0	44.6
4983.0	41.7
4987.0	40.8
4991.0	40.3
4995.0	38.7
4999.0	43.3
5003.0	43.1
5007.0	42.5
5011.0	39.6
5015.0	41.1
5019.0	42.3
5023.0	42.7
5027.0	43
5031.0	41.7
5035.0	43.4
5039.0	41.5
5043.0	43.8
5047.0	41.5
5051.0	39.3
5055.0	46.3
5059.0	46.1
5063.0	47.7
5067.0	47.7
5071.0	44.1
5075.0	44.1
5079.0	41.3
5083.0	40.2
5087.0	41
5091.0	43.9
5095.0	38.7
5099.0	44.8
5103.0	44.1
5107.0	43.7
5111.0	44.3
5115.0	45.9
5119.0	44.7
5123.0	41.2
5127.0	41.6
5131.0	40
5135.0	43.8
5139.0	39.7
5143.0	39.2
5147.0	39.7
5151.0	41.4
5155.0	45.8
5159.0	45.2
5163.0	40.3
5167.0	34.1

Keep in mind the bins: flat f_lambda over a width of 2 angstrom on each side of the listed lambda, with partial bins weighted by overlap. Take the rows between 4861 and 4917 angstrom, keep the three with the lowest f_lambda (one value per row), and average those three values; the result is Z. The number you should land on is 34.7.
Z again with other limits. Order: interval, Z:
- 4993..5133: 38.9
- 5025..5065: 40.8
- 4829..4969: 34.7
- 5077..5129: 40.0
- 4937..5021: 39.5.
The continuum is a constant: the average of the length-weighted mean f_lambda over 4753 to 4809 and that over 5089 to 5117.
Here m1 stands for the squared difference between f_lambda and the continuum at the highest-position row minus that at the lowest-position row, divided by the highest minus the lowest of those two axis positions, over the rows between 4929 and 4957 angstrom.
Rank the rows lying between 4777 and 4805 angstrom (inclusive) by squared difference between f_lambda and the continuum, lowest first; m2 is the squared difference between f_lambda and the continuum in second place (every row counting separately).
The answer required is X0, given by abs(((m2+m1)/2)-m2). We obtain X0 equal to 1.0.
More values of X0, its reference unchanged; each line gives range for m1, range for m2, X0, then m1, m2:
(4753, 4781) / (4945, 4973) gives 0.5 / -0.1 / 1.0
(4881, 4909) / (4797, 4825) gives 2.8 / -5.5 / 0.1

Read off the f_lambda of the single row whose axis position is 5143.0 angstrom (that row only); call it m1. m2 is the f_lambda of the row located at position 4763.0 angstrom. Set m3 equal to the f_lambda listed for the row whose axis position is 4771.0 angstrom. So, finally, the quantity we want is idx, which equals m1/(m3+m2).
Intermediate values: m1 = 39.2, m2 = 42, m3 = 40.8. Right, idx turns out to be 0.47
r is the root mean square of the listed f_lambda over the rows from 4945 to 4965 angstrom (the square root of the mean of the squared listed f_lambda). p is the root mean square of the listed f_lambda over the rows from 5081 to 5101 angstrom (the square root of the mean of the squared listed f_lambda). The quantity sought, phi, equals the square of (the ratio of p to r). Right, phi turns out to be 0.85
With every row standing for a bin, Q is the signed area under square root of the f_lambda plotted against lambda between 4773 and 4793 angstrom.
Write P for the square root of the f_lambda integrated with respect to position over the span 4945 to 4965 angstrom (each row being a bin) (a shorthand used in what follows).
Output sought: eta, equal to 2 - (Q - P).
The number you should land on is 2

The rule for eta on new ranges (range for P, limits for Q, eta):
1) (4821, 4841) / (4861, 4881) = 11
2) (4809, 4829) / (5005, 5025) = 7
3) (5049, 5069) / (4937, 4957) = 1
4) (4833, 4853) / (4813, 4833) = 3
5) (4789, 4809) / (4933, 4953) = 1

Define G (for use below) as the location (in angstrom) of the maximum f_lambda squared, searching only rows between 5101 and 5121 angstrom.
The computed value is 5115.0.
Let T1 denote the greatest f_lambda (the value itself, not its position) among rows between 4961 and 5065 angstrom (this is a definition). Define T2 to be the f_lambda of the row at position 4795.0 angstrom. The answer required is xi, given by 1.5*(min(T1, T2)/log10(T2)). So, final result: 39.7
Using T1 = 47.7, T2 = 43.3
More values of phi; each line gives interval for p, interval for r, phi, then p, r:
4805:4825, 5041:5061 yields 1.07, 44.9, 43.5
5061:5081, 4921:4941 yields 1.20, 45.0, 41.2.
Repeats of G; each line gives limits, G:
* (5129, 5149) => 5135.0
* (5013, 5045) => 5043.0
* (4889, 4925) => 4915.0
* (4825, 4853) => 4835.0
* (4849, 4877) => 4851.0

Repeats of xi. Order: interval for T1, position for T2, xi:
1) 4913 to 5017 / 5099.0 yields 40.7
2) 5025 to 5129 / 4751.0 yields 37.5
